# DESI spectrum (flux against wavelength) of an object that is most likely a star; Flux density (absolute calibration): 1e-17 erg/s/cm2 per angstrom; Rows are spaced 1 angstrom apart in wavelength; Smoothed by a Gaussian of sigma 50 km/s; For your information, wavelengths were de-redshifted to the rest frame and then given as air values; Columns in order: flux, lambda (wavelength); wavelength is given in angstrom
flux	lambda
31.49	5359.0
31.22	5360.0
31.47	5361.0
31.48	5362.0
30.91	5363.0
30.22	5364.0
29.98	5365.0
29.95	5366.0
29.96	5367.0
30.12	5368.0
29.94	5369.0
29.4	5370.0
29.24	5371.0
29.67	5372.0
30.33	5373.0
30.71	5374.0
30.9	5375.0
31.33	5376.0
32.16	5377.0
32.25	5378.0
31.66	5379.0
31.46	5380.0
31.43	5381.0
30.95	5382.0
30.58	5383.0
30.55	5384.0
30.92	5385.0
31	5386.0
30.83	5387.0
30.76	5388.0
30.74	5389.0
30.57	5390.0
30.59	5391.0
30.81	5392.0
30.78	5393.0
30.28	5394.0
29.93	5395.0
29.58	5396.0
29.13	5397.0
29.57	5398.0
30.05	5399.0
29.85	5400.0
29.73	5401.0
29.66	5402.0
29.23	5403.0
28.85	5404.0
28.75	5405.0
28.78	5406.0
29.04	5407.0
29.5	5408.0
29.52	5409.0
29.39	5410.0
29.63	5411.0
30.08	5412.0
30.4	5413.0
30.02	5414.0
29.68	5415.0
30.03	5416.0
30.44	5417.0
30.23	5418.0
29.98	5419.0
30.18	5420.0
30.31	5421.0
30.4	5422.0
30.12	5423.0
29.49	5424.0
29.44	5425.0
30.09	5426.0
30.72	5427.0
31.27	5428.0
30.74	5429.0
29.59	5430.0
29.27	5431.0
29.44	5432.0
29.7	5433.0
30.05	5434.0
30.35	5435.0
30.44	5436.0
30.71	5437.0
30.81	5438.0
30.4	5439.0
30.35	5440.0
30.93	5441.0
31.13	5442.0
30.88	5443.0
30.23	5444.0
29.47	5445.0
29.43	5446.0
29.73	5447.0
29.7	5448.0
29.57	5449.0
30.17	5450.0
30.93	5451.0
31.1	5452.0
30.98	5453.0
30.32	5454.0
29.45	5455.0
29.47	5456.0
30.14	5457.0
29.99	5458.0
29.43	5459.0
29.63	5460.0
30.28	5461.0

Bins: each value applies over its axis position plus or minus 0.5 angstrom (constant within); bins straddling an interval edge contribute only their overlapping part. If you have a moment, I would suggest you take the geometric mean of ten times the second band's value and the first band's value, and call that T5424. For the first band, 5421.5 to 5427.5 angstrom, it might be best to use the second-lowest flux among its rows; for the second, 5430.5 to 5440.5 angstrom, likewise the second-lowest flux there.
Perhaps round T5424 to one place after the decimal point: 93.2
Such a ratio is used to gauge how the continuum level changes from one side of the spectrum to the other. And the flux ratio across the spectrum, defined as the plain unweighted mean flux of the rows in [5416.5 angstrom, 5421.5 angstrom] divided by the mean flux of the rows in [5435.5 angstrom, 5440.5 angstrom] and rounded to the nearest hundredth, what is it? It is 0.99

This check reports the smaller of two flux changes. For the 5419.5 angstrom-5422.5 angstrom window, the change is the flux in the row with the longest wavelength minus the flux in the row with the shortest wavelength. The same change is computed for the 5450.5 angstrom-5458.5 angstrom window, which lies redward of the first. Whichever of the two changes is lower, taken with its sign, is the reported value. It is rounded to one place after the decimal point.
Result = -0.9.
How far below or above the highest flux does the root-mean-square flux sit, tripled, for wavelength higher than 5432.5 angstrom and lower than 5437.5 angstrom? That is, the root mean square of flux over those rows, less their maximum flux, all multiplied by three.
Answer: -1.4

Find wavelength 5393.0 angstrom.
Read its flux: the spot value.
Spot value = 30.78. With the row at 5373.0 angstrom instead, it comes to 30.33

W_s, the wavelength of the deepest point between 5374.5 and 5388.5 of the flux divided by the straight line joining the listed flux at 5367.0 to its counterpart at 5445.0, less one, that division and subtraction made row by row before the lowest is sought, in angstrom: 5384.0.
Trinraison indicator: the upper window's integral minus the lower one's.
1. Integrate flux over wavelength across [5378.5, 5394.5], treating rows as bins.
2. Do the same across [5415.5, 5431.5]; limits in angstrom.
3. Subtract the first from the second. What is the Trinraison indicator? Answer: -12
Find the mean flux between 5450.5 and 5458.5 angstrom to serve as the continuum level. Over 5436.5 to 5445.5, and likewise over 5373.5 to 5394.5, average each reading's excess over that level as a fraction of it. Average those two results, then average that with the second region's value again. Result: 0.020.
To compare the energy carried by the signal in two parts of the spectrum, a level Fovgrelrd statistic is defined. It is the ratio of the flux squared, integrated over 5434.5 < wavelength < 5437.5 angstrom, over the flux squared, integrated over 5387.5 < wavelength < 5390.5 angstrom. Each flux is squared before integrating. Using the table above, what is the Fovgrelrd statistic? 0.99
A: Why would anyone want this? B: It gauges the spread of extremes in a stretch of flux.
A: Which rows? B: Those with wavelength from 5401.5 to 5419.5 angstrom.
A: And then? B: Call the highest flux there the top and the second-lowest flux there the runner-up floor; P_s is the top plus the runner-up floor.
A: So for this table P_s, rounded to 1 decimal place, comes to 59.2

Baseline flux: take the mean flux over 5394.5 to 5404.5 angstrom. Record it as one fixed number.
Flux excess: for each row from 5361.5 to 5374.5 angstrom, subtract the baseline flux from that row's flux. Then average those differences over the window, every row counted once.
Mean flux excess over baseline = 0.6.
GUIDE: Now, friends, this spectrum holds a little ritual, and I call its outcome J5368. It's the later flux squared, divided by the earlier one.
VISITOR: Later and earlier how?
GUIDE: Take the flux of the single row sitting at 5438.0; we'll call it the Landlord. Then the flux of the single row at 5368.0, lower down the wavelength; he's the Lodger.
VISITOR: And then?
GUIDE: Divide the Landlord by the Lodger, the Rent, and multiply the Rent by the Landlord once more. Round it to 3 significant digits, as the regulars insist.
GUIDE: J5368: 31.5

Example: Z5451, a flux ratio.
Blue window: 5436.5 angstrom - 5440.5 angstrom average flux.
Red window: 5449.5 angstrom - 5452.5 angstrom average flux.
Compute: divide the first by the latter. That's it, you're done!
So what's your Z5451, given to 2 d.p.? 0.99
